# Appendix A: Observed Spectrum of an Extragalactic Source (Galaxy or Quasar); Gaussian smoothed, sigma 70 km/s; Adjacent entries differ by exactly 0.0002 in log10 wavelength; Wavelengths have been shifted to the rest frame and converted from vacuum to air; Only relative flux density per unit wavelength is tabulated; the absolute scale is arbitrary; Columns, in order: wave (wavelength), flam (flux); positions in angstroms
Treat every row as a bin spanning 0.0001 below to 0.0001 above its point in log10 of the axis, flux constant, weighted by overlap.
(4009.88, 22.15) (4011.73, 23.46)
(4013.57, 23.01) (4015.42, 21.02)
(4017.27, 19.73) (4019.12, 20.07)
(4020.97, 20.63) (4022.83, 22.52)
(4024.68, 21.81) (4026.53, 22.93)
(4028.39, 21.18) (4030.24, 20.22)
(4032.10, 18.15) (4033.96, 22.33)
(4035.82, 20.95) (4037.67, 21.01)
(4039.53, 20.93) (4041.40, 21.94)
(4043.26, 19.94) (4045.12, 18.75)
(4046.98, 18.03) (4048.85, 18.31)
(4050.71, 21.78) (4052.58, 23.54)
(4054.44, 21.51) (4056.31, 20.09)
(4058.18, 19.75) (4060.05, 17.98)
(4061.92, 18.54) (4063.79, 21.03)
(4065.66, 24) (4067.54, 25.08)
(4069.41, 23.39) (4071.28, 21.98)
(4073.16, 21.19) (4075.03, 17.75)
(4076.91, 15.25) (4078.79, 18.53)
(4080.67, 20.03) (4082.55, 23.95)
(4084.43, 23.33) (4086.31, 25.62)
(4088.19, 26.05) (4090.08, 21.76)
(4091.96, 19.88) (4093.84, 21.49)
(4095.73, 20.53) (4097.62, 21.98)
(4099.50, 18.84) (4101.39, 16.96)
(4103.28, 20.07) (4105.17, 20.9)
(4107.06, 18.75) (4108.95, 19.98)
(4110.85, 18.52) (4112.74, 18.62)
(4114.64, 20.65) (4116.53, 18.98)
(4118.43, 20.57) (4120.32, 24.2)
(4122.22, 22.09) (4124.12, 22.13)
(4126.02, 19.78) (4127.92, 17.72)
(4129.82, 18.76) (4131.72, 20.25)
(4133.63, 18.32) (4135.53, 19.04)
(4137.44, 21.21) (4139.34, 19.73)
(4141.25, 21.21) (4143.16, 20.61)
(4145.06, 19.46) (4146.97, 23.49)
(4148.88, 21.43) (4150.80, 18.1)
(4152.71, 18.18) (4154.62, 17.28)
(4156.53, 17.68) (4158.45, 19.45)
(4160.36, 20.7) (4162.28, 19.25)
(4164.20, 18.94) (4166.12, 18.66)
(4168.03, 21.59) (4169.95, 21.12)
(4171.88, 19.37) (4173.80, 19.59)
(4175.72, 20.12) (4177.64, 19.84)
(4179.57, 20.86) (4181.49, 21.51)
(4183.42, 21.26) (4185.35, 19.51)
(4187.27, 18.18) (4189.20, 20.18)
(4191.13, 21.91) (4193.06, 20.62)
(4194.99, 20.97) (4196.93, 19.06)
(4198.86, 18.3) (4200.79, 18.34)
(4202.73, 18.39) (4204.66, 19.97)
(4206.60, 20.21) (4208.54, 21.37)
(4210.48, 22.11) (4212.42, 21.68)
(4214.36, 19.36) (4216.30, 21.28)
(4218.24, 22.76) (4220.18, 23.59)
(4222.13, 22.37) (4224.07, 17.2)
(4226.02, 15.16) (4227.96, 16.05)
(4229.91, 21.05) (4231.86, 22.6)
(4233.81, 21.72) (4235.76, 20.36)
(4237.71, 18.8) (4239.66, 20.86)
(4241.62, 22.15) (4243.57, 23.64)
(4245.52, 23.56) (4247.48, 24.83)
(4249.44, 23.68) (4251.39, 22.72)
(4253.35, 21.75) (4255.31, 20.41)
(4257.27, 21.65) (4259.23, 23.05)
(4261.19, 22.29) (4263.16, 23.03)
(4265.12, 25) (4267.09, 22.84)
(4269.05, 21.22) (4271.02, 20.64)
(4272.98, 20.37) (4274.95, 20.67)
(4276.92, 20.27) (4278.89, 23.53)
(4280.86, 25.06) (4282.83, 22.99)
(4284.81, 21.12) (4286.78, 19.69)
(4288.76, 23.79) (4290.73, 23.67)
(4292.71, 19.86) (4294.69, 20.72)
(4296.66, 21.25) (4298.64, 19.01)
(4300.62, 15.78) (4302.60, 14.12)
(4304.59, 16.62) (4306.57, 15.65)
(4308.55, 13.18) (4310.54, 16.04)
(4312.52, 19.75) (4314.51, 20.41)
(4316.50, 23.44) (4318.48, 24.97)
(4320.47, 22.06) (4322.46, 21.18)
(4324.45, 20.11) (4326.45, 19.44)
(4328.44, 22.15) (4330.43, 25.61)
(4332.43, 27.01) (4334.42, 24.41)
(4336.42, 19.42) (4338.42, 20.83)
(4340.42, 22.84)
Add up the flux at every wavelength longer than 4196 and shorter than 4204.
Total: 74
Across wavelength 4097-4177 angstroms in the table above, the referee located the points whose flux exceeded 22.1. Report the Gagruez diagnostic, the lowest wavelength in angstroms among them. 4120.32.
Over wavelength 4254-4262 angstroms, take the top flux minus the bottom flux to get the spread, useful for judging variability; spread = 3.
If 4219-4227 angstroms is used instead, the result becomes 8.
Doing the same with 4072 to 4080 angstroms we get 6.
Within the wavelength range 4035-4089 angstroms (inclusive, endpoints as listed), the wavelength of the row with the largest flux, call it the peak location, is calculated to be 4088.19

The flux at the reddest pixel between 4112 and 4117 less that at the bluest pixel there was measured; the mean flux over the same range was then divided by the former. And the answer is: 54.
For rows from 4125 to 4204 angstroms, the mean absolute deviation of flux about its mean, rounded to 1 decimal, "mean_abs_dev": 1.1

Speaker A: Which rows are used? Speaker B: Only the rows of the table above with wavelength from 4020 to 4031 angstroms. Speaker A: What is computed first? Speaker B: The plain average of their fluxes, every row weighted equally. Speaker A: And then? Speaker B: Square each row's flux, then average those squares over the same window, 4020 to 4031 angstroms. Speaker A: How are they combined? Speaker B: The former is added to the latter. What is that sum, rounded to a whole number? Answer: 487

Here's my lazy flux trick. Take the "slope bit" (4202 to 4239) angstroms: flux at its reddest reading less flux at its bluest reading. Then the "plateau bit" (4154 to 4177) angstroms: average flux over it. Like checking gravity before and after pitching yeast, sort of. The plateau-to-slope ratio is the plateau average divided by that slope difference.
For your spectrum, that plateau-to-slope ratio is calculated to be 48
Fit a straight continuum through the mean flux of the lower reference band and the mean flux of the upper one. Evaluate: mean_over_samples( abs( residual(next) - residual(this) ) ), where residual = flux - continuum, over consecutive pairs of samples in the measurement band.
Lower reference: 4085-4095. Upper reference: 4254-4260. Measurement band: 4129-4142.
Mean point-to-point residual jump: 1.5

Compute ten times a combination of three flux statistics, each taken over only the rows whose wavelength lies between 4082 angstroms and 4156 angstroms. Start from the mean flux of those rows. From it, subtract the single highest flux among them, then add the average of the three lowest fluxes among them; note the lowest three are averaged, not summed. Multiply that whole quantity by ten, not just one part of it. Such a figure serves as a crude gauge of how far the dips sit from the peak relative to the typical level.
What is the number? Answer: 118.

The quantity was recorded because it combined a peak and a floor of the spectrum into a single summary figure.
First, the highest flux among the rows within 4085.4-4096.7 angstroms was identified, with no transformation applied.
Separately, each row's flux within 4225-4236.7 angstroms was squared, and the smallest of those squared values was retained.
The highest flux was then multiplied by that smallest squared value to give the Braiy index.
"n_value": 5987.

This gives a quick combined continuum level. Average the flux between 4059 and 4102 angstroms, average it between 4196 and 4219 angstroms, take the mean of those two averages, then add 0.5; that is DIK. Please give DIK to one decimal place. 21.2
